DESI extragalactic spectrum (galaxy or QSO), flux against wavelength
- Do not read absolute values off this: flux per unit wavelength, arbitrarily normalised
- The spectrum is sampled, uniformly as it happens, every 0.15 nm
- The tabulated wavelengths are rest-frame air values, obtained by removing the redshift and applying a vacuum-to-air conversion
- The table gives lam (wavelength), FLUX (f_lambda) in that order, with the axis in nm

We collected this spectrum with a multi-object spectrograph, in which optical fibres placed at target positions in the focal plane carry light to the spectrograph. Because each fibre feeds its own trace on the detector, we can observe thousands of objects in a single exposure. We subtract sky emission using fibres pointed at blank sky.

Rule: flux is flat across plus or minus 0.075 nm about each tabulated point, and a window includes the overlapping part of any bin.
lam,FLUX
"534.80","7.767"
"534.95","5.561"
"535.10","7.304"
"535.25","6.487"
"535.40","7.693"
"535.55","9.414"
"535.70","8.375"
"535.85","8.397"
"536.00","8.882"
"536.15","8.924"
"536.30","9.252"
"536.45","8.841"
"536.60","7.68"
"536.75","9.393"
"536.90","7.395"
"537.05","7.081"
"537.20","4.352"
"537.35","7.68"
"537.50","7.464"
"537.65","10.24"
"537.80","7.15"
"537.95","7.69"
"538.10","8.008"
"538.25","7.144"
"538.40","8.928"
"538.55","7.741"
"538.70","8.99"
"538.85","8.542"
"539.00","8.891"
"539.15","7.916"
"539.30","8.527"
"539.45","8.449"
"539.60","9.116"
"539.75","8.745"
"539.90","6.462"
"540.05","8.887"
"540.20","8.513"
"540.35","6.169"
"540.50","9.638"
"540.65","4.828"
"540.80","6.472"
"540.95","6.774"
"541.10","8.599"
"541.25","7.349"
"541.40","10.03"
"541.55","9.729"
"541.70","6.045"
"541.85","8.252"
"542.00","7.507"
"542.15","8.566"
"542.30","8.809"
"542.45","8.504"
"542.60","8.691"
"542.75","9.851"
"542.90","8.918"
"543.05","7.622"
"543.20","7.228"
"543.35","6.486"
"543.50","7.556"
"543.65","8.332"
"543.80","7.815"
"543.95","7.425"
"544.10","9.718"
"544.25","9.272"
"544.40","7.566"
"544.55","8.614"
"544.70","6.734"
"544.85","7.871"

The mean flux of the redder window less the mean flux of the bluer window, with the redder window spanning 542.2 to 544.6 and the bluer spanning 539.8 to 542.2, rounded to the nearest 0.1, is 0.5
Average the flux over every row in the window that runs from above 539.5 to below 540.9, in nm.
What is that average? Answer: 7.65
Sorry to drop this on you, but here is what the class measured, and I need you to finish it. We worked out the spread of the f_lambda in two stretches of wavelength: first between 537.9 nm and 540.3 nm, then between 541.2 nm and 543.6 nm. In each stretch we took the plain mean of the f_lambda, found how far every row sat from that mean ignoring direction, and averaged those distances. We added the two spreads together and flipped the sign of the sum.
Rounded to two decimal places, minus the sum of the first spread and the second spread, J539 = -1.54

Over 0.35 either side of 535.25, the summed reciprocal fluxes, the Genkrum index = 0.71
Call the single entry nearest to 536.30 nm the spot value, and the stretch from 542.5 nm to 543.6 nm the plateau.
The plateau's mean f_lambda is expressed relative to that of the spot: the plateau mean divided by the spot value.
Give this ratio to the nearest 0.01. 0.87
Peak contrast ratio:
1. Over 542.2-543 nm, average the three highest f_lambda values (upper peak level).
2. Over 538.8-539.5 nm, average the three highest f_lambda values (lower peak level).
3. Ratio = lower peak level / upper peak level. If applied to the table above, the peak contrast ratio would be 0.94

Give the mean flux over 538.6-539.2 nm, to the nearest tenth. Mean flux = 8.6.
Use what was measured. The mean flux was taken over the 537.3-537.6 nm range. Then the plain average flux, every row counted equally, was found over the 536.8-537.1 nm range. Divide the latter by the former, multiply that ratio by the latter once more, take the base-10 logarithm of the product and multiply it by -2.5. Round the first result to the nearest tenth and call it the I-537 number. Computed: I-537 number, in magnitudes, -2.1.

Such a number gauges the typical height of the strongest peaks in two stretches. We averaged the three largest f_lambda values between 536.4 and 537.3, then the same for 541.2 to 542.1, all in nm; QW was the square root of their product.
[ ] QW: 8.98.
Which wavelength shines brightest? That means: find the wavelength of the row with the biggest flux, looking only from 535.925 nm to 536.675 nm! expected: 536.30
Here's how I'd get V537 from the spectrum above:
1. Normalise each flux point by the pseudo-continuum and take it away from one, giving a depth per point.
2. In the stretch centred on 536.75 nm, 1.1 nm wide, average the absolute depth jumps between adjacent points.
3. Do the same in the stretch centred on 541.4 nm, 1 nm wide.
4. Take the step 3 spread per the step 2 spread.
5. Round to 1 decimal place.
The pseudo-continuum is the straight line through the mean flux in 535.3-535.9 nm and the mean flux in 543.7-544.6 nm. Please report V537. 1.4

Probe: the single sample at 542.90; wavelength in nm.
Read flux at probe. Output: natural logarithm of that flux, 2.19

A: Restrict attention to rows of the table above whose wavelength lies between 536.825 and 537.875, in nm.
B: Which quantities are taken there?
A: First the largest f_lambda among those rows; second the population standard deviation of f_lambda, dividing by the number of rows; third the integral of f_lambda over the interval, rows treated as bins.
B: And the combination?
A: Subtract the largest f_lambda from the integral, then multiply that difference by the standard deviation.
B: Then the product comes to -4.0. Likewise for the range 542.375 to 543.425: -1.3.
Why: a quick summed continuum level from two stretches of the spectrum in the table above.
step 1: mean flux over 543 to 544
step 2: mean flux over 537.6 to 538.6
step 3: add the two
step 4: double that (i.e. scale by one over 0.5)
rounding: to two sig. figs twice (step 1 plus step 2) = 31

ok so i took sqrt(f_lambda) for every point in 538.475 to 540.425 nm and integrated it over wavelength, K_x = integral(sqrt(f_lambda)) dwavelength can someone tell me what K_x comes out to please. 5.58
